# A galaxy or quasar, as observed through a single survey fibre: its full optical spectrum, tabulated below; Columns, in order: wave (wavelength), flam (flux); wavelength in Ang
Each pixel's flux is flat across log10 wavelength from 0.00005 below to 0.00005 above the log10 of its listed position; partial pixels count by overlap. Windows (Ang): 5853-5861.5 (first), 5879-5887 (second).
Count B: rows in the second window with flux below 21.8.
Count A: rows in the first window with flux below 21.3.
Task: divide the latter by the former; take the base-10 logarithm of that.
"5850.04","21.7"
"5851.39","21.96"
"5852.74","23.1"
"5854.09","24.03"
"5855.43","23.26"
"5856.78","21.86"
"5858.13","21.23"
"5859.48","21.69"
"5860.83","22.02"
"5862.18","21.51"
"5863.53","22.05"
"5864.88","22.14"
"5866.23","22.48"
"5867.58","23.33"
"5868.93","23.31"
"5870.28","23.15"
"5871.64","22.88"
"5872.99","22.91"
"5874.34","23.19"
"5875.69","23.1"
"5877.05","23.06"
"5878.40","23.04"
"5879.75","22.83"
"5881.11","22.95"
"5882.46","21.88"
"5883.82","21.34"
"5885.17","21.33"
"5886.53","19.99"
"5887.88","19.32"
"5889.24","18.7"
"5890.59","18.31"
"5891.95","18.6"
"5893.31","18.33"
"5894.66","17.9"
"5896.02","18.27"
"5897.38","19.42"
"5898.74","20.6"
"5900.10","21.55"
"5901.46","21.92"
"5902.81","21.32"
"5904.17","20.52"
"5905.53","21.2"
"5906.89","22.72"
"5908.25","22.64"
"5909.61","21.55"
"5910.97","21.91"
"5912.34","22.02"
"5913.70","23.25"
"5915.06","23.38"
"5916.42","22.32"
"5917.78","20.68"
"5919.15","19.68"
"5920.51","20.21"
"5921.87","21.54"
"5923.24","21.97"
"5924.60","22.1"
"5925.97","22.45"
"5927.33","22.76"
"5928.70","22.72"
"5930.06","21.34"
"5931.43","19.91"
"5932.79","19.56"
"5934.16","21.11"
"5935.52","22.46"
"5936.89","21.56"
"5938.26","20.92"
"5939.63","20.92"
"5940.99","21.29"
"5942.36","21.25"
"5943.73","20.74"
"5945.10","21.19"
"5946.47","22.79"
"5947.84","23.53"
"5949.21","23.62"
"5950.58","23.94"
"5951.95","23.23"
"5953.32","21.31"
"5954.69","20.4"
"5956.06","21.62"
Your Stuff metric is -0.48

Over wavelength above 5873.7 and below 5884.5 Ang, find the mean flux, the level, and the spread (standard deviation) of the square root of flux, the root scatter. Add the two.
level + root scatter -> 22.7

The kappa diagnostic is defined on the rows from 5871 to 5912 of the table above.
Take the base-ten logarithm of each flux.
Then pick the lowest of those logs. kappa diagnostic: 1.25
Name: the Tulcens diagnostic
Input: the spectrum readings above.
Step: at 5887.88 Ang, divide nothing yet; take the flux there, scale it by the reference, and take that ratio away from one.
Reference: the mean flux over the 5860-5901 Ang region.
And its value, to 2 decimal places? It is 0.09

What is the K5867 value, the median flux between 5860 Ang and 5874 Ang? 22.7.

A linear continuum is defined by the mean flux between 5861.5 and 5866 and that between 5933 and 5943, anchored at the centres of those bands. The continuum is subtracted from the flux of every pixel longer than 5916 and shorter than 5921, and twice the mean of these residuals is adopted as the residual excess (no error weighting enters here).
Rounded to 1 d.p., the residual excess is -1.6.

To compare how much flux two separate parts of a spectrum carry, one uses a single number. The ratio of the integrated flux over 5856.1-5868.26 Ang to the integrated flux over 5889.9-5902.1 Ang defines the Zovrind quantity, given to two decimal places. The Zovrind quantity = 1.13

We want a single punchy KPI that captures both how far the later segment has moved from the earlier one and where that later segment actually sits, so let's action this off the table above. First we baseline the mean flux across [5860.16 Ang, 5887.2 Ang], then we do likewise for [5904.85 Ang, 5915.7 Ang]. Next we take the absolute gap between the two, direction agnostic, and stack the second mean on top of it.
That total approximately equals 22.4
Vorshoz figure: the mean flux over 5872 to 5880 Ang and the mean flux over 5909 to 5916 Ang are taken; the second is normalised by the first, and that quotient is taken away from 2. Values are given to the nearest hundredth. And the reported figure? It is 1.03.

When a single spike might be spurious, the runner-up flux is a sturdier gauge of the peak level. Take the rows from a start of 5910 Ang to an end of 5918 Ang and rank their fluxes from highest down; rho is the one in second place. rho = 23.25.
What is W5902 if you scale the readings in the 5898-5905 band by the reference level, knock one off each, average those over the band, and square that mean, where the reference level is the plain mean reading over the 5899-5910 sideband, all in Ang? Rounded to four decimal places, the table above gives 0.0005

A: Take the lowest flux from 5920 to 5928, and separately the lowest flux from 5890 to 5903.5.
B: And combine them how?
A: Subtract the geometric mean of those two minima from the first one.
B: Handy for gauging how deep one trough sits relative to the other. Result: 1.19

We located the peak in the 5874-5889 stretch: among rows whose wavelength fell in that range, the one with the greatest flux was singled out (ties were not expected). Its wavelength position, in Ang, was 5874.34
